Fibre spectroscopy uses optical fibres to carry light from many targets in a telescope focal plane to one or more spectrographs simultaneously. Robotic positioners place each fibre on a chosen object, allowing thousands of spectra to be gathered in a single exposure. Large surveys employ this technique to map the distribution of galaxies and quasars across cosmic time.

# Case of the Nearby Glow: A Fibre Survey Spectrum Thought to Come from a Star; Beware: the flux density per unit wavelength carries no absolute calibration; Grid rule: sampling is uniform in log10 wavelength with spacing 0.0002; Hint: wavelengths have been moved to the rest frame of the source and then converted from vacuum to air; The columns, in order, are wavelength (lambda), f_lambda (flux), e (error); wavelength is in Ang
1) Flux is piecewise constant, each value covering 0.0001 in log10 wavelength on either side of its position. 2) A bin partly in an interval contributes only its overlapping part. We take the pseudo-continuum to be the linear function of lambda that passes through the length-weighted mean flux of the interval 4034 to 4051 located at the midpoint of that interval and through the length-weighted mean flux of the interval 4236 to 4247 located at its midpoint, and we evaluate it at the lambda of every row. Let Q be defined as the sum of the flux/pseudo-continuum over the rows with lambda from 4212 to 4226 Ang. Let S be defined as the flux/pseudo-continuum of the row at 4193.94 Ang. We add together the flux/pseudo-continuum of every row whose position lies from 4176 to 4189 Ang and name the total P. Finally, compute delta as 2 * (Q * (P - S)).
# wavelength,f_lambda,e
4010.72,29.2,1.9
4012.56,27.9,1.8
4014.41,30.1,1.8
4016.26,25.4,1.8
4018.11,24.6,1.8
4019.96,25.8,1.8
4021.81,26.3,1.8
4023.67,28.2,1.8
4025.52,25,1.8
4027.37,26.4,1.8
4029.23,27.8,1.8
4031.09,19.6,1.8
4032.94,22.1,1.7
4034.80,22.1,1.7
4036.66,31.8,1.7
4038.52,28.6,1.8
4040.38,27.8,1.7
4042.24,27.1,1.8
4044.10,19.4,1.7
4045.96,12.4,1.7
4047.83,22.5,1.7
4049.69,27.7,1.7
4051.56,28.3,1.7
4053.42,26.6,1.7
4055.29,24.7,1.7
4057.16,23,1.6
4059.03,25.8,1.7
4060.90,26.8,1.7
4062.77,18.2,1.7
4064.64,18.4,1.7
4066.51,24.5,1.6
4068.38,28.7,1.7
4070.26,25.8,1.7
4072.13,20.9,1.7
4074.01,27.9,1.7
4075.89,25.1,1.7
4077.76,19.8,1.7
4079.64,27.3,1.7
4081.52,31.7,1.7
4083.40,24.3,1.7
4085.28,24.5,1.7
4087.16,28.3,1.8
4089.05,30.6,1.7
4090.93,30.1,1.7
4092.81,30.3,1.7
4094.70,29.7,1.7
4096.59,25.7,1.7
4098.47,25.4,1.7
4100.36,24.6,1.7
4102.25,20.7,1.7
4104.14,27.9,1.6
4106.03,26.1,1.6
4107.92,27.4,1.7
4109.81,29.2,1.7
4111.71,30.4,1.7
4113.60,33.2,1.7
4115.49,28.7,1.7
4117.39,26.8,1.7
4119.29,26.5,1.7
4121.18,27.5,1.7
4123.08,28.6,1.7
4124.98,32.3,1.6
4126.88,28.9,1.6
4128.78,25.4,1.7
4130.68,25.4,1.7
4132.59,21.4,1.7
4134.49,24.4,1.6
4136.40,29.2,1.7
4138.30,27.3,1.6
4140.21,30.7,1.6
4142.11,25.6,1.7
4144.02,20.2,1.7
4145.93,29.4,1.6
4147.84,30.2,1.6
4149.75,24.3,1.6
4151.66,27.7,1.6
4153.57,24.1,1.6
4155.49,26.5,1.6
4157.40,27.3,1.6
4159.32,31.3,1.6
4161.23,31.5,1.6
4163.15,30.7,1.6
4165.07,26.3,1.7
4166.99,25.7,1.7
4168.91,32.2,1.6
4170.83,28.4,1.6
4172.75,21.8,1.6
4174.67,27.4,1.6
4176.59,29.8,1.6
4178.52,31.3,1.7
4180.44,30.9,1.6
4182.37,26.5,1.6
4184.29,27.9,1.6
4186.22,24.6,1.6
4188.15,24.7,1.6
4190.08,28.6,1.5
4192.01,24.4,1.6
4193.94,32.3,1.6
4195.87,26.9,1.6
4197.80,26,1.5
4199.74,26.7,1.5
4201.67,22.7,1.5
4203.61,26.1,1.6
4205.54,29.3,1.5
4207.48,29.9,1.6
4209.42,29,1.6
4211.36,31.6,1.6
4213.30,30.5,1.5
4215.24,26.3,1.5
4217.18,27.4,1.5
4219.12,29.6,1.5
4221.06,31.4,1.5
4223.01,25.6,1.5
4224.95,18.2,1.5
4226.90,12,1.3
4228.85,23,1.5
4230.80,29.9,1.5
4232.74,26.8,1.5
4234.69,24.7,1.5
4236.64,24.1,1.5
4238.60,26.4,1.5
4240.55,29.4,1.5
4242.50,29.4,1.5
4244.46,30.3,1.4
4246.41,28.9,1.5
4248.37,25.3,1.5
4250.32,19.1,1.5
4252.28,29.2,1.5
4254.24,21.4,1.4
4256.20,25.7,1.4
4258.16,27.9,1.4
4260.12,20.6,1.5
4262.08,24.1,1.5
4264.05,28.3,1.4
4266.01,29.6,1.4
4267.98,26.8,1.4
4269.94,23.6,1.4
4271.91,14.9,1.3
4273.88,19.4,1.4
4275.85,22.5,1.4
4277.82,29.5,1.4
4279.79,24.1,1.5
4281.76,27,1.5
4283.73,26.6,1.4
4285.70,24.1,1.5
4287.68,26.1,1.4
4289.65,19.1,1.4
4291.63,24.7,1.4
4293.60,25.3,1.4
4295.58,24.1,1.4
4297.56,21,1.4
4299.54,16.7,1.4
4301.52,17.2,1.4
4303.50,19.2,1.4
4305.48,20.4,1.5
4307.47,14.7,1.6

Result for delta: 82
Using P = 7.2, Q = 6.81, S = 1.2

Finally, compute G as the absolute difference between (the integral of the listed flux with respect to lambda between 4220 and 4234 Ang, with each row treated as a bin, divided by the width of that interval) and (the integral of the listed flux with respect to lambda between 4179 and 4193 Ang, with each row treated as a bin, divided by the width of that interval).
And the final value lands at 3.1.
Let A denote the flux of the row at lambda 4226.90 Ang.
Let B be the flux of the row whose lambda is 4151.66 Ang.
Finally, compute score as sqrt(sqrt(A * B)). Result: 4.27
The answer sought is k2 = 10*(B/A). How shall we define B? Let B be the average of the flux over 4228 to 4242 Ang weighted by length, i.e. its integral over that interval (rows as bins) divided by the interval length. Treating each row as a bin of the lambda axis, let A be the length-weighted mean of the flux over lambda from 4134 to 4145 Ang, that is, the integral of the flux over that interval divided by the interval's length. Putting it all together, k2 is 10.1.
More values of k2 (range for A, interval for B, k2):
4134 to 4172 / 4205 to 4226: 10.1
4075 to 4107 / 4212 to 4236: 9.6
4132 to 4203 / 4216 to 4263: 9.3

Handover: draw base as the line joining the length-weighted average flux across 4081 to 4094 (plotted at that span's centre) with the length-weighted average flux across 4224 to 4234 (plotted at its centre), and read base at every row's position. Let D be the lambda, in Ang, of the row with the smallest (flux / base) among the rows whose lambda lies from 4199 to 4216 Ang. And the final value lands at 4201.67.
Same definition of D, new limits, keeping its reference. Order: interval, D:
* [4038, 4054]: 4045.96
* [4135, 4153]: 4144.02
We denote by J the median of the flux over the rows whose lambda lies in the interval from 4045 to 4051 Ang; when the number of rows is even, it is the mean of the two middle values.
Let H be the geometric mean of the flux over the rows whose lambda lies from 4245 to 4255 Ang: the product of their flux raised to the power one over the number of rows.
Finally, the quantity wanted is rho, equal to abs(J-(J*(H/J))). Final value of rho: 1.9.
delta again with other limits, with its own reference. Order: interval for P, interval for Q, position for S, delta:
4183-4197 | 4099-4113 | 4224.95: 92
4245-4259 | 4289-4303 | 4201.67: 55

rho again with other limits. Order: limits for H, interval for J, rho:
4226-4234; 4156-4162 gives 9.6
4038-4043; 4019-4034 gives 1.8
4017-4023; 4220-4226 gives 0.0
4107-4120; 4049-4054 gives 1.1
